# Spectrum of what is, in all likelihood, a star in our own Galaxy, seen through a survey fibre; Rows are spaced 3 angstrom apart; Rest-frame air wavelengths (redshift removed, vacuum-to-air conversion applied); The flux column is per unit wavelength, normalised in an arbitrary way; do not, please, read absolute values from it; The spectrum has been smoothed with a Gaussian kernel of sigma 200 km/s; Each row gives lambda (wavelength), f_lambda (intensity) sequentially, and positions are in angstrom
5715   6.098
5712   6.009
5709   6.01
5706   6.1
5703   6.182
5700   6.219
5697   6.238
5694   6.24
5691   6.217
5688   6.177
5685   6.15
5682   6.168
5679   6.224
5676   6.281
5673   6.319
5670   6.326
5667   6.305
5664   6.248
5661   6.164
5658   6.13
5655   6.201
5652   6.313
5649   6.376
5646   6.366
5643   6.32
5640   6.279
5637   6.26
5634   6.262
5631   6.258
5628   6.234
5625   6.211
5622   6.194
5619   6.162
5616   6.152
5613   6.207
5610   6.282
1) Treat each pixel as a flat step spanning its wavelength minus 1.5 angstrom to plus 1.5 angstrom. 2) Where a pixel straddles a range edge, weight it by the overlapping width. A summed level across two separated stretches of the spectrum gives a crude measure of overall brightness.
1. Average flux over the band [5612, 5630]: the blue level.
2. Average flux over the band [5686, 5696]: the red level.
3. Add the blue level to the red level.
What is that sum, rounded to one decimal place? 12.4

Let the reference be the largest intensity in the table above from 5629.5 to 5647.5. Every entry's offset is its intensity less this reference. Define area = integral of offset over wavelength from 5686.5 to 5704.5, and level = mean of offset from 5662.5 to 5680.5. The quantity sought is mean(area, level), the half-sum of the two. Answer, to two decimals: -1.43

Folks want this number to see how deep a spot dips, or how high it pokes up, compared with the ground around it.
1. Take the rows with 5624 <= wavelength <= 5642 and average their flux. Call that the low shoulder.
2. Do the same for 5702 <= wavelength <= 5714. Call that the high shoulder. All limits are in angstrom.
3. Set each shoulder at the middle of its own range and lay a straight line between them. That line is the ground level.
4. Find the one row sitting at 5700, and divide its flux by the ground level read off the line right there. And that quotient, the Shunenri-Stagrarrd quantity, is 1.02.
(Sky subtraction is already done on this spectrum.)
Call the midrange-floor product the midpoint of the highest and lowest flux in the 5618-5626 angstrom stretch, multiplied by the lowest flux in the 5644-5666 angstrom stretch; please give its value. 37.9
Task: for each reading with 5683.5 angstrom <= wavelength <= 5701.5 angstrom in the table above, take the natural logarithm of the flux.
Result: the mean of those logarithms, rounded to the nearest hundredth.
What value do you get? 1.83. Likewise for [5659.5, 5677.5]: 1.84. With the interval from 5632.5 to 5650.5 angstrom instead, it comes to 1.84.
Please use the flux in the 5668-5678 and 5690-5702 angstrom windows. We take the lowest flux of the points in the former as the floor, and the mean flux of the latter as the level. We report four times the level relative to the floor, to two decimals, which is 3.97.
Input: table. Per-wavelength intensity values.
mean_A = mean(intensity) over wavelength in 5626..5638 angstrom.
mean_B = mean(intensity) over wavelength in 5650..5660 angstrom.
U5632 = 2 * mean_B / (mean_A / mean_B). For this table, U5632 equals 12.4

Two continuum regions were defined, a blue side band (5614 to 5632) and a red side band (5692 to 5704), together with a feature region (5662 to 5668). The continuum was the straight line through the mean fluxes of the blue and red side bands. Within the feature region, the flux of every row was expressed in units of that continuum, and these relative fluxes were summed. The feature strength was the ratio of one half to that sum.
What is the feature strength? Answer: 0.25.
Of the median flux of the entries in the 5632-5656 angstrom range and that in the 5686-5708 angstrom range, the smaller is 6.22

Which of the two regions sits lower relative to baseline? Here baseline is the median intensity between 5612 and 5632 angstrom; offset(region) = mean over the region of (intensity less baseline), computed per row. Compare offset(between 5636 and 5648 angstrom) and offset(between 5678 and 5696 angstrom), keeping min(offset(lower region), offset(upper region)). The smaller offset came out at -0.011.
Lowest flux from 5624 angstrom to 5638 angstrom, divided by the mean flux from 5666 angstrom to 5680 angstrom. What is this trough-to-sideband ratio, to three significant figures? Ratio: 0.987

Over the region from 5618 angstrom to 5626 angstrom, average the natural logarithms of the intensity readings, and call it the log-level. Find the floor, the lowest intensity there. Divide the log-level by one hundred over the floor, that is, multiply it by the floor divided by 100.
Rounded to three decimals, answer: 0.112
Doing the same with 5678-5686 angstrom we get 0.112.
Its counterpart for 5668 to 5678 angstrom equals 0.116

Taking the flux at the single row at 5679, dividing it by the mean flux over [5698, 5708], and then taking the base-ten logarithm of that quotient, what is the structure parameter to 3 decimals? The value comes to 0.004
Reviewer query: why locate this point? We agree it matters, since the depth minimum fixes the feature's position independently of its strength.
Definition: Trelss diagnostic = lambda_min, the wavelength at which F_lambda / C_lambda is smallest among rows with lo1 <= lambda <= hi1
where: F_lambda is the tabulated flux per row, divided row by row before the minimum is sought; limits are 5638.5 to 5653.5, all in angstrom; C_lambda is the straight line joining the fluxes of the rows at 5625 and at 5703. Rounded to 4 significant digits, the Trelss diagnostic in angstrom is 5640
